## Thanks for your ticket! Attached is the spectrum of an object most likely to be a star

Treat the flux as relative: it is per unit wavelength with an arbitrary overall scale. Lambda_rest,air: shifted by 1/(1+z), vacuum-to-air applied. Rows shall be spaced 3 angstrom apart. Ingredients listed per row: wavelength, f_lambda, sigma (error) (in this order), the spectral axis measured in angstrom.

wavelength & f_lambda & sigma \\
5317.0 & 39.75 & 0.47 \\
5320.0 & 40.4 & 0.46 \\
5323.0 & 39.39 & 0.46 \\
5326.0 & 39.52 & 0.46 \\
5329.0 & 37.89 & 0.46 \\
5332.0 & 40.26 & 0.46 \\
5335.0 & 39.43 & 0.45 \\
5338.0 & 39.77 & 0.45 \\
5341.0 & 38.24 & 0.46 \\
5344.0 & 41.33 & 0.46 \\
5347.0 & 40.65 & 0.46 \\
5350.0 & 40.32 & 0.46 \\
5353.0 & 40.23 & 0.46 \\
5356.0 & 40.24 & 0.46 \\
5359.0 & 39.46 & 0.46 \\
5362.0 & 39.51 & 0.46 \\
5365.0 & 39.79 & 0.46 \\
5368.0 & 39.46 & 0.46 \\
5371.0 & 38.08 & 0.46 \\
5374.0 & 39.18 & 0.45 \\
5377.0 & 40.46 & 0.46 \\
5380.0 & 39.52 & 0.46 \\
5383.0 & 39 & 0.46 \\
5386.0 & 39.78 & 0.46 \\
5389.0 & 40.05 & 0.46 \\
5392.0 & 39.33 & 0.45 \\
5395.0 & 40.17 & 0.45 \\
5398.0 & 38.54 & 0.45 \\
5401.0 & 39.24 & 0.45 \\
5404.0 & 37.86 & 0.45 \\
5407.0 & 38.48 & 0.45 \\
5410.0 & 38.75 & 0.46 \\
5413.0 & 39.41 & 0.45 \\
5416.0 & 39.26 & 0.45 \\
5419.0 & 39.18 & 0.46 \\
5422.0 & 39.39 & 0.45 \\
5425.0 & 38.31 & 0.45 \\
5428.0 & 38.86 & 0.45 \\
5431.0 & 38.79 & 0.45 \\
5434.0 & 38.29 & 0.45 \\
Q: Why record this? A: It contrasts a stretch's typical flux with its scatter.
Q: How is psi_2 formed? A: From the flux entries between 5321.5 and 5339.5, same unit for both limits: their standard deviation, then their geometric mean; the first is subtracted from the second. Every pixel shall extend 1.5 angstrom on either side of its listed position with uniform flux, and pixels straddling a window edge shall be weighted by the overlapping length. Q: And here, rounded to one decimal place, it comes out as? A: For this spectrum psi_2 38.6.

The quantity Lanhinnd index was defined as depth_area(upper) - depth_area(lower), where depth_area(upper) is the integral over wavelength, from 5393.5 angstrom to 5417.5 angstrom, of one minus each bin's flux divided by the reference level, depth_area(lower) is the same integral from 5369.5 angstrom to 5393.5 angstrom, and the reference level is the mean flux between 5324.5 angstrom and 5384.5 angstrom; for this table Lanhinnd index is 0.28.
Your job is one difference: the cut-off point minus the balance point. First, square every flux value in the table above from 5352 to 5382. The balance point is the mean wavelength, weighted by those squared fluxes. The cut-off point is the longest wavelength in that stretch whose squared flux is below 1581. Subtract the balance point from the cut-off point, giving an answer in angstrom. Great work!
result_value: 13.6 angstrom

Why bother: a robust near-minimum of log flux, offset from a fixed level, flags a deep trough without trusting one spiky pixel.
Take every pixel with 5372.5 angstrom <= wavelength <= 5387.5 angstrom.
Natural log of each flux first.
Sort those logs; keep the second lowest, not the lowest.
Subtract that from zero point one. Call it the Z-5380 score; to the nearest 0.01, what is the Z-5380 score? -3.57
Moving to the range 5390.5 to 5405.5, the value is -3.55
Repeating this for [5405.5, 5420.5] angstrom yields -3.56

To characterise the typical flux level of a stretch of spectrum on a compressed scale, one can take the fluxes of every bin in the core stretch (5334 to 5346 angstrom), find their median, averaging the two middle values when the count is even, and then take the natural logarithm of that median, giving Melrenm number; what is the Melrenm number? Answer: 3.679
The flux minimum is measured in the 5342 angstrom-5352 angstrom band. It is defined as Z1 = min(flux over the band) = 40.32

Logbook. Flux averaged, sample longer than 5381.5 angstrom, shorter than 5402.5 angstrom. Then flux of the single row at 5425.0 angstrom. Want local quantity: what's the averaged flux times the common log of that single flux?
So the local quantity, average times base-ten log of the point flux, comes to 62.5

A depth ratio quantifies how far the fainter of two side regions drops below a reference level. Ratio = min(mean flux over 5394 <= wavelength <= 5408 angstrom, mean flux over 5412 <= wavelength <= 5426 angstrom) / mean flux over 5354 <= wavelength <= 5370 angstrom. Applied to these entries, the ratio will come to 0.979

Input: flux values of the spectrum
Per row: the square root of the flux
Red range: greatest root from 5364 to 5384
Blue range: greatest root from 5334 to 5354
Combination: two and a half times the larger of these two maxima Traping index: 16.1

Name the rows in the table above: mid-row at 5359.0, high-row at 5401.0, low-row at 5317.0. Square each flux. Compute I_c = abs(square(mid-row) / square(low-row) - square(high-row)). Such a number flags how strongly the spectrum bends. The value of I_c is 1539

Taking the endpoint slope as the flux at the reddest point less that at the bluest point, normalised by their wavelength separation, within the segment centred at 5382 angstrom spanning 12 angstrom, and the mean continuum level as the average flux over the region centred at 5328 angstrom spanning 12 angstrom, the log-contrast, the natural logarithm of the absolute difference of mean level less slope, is 3.672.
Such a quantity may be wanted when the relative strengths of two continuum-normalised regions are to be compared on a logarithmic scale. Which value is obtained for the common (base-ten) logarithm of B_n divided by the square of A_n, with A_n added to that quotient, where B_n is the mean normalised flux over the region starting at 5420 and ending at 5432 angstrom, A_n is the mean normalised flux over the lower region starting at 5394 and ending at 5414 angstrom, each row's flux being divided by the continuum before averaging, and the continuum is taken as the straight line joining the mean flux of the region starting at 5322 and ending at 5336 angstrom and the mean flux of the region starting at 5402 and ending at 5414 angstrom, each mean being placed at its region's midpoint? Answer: 0.302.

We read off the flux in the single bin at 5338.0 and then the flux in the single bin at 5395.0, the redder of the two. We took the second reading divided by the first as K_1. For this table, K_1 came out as 1.01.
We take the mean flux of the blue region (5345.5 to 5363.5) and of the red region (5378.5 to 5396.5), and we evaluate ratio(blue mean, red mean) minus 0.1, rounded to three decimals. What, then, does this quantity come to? 0.911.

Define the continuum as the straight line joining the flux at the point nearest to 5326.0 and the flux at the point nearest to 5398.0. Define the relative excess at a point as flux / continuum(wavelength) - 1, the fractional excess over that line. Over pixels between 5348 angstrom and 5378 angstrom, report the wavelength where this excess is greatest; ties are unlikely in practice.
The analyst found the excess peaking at 5377.0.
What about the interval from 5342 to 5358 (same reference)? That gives 5344.0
